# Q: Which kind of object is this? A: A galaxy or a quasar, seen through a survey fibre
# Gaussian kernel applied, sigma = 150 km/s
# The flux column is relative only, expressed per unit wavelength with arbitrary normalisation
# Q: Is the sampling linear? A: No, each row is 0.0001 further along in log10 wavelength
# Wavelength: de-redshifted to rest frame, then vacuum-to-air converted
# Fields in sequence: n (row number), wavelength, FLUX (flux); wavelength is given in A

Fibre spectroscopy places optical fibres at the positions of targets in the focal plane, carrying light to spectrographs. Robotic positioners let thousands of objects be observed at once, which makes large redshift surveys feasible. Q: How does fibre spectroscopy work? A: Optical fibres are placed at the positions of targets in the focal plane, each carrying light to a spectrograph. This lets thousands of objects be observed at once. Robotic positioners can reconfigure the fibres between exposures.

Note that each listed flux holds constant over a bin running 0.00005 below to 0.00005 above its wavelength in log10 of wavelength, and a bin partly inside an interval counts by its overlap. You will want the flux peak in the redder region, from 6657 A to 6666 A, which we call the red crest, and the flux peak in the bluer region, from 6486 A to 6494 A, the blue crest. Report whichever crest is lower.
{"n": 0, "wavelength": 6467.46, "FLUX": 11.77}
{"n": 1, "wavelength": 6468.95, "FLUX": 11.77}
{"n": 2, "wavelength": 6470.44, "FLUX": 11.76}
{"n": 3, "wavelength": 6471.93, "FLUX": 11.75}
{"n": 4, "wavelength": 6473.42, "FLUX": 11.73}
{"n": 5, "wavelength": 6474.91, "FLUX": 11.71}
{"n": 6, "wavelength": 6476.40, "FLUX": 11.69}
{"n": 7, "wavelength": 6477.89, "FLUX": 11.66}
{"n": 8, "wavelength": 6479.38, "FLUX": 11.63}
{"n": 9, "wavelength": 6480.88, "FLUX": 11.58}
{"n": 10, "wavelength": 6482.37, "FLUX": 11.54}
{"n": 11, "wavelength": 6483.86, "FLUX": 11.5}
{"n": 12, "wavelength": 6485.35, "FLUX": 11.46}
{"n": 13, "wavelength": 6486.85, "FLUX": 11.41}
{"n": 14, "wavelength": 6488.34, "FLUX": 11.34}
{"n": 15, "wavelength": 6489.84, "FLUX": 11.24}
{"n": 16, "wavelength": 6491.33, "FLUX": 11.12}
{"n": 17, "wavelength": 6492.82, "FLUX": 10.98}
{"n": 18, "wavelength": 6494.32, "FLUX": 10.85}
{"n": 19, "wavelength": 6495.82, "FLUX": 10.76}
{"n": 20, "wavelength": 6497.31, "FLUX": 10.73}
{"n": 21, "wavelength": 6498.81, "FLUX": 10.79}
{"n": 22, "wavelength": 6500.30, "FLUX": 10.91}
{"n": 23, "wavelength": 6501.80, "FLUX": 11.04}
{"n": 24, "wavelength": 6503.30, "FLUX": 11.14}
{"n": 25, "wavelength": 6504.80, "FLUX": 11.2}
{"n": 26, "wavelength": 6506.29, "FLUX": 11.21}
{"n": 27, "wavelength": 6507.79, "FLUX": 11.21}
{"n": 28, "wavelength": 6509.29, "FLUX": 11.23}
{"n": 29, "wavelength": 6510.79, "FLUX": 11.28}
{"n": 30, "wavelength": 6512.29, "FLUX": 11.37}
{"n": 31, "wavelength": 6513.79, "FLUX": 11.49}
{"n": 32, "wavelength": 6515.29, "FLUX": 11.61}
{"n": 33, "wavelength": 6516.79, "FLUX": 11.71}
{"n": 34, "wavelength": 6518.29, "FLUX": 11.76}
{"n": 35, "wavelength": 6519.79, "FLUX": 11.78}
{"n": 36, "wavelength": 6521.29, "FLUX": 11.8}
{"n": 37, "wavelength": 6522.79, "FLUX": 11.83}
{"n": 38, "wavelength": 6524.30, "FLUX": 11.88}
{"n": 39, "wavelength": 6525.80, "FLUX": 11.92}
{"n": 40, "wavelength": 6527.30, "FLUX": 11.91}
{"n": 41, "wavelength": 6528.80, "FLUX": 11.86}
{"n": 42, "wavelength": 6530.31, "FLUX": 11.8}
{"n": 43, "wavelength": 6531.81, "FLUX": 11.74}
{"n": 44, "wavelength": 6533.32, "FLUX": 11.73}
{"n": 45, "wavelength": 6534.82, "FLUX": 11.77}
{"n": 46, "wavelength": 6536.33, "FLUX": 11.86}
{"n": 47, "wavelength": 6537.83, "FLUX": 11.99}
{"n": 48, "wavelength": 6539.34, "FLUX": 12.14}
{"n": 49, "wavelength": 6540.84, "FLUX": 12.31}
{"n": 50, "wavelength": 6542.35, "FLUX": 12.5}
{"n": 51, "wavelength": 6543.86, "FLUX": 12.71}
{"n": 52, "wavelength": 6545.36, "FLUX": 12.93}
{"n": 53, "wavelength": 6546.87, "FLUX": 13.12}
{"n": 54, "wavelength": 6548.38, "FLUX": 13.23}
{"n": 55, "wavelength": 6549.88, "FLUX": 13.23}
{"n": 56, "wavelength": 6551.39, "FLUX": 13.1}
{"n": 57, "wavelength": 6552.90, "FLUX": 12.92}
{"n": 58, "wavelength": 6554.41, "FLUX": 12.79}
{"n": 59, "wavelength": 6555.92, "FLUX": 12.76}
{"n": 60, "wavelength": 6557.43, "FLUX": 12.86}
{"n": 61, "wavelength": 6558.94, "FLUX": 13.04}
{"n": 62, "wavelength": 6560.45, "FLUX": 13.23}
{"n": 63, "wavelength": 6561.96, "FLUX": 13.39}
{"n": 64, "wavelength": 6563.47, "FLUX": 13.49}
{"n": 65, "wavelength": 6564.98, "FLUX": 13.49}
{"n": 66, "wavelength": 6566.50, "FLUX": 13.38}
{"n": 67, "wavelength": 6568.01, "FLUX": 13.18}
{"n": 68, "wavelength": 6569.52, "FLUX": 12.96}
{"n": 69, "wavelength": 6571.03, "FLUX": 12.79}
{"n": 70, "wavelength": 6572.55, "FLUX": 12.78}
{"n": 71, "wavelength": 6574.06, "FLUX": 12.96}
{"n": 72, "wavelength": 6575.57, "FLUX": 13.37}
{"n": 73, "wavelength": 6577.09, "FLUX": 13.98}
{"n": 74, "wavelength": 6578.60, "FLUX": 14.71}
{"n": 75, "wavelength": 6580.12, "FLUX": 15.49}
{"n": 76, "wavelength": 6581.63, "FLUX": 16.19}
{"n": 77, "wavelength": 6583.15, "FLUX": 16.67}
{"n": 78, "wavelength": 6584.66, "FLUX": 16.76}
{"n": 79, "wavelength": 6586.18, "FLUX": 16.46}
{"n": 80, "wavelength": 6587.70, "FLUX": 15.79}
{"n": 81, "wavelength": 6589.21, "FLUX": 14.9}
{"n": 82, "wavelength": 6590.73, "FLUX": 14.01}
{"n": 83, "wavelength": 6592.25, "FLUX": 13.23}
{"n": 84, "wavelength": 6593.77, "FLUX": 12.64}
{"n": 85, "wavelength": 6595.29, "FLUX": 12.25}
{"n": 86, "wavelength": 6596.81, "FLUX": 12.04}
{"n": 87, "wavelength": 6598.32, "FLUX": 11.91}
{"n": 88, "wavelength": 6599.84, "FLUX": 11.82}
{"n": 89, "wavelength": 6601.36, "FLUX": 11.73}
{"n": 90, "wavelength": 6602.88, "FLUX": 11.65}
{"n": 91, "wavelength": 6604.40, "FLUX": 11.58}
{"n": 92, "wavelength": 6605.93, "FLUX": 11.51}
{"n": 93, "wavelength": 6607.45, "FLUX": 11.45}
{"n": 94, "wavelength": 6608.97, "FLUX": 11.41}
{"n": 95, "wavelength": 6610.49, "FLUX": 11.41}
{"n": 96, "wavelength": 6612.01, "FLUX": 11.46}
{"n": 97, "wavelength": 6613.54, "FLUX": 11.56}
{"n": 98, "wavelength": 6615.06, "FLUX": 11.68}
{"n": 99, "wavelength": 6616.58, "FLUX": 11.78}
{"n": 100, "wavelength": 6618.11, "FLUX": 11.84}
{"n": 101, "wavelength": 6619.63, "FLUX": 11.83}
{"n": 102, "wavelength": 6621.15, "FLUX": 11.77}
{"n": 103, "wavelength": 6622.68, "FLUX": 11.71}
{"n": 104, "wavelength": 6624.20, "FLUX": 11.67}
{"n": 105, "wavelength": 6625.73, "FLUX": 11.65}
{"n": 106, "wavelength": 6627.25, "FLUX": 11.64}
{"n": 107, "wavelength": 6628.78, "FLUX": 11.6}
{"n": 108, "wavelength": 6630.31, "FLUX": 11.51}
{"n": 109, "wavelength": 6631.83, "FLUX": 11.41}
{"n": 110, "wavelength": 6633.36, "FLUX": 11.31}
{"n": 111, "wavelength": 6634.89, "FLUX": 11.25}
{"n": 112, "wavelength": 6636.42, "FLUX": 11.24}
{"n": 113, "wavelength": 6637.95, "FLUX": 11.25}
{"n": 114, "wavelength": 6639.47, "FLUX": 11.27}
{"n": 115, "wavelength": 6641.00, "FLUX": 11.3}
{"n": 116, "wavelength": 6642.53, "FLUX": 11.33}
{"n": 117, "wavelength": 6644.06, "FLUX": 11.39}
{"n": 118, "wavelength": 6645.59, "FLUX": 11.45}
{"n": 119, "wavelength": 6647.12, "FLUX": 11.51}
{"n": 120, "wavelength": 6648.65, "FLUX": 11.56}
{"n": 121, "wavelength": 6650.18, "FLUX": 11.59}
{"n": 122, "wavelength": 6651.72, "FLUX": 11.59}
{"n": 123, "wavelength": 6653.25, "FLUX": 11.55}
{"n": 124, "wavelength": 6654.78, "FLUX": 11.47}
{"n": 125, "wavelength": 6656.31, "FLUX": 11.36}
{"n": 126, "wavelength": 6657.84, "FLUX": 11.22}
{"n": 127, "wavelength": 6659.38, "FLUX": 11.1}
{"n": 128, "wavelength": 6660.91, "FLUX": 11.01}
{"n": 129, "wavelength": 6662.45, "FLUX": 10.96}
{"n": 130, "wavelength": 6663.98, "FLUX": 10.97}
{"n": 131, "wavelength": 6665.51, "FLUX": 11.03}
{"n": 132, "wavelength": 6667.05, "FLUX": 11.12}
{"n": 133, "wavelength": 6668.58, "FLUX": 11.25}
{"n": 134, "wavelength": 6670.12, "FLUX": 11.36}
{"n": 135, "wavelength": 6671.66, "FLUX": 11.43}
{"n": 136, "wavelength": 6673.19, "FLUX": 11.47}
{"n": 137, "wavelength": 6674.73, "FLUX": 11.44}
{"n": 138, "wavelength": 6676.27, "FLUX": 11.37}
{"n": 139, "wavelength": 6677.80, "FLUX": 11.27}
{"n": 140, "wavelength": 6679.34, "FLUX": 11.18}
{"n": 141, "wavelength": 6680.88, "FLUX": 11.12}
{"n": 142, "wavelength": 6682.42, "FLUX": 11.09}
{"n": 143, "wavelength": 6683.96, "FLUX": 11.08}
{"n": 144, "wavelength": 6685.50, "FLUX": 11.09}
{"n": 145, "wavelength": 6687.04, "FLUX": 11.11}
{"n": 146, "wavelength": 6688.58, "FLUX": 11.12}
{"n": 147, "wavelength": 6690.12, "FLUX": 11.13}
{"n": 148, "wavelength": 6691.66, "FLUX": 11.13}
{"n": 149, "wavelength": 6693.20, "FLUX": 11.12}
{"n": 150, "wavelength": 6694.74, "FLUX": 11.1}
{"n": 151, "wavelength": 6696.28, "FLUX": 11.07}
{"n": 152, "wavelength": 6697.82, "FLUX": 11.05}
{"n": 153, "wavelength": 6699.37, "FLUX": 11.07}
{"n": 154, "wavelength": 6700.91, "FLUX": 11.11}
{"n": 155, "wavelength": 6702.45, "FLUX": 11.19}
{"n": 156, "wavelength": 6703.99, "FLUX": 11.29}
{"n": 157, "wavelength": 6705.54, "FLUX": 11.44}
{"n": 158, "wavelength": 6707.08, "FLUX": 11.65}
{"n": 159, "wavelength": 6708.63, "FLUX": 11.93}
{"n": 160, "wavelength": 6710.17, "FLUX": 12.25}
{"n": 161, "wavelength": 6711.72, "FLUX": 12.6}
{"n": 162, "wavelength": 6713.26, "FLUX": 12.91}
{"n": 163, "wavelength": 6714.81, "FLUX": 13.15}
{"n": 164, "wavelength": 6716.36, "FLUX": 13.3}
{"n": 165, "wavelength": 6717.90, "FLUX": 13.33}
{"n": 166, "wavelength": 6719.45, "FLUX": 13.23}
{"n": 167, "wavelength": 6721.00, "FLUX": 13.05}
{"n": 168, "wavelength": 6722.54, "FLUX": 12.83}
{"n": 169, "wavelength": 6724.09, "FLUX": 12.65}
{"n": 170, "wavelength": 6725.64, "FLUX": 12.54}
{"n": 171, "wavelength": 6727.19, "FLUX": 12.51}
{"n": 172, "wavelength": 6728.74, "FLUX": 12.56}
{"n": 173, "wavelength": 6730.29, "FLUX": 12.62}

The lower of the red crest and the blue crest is 11.2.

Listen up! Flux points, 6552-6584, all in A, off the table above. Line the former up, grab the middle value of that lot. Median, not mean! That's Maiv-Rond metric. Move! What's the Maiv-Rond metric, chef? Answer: 13.2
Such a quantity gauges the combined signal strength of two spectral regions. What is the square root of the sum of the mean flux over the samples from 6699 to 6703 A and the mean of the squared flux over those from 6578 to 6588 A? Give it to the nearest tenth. 16.4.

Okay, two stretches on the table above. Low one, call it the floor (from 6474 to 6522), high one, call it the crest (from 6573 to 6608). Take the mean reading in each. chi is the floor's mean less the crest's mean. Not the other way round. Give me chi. -2.3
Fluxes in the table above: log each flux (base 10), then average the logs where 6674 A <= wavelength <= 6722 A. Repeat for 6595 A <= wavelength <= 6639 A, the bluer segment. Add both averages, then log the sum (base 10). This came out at 0.329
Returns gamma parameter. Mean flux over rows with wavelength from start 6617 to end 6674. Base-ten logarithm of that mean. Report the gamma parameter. 1.06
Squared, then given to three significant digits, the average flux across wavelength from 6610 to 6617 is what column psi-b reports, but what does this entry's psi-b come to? 134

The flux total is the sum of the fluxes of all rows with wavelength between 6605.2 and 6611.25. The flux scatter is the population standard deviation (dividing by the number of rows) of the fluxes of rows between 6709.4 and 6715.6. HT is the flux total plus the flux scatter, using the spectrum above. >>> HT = 46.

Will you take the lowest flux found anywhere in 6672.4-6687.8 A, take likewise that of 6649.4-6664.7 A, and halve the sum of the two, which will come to 11.0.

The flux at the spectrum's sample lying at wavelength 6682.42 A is 11.09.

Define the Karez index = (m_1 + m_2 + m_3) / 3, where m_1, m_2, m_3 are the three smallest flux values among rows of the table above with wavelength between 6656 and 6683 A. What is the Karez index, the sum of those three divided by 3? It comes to 11.0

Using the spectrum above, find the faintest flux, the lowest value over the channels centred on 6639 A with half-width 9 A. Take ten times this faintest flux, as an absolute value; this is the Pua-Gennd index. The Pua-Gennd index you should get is 112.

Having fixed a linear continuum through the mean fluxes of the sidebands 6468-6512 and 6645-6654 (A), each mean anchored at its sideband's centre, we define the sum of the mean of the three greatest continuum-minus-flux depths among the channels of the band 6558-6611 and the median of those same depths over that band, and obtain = -1.7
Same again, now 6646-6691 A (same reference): 0.9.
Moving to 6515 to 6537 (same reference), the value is -0.7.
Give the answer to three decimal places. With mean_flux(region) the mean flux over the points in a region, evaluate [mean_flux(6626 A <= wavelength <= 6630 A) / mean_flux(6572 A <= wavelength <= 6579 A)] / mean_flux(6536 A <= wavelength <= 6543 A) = 0.070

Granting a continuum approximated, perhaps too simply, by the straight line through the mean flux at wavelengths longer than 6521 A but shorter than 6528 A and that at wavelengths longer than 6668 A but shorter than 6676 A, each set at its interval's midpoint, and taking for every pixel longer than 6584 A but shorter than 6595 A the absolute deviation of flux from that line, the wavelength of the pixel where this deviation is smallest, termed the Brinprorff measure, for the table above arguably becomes 6593.77 A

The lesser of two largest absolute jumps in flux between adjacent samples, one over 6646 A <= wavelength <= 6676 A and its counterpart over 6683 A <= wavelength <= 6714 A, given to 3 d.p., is 0.140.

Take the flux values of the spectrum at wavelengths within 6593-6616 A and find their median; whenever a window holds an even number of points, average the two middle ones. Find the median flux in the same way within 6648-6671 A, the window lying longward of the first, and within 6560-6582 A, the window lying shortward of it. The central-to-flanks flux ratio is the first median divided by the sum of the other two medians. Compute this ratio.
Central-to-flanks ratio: 0.473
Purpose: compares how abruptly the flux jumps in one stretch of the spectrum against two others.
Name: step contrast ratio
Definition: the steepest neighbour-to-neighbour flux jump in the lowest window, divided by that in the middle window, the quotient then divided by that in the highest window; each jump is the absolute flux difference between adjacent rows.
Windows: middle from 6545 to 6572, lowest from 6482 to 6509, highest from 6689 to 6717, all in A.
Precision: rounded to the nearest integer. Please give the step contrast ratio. 2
